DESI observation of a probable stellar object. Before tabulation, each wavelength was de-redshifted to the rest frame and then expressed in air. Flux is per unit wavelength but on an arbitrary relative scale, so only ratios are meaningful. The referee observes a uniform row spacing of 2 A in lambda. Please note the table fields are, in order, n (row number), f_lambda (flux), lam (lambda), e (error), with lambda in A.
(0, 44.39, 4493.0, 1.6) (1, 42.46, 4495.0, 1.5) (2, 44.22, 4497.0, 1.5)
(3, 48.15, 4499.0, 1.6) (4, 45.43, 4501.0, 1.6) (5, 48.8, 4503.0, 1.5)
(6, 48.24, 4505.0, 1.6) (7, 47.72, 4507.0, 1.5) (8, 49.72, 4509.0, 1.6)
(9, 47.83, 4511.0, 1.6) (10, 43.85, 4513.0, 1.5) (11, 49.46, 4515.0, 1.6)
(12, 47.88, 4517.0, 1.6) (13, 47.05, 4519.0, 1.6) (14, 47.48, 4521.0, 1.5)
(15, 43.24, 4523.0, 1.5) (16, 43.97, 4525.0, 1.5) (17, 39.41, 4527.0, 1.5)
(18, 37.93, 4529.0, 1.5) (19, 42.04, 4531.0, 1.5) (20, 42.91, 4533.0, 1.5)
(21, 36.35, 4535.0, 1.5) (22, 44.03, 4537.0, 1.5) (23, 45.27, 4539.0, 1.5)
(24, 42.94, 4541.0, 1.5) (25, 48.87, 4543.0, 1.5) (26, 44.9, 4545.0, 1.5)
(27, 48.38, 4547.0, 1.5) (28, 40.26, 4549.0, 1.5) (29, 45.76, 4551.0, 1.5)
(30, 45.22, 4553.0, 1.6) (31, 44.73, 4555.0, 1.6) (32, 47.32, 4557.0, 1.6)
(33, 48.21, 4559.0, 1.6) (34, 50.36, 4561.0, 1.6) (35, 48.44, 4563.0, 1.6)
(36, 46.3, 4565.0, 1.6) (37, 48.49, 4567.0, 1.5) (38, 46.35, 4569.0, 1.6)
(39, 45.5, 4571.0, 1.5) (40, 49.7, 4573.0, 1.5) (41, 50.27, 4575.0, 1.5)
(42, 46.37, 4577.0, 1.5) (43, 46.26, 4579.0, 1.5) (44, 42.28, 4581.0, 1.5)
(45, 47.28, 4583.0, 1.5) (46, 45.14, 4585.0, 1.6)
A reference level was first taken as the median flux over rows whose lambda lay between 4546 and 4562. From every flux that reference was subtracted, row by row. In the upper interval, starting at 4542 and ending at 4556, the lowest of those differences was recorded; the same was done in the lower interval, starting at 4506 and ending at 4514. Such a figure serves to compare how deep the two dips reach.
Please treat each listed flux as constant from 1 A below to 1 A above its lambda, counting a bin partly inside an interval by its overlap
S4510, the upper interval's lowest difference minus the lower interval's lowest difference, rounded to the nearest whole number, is -4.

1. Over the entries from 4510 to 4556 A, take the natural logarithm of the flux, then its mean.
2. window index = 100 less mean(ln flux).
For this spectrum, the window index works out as 96.2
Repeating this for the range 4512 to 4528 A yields 96.2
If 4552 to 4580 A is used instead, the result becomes 96.1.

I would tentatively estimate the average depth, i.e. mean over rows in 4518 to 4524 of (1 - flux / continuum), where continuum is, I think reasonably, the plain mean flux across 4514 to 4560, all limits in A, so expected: -0.032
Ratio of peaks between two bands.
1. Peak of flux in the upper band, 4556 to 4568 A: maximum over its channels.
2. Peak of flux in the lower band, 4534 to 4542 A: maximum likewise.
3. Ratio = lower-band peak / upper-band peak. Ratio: 0.90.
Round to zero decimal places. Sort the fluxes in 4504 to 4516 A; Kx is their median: 48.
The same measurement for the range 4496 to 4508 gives 48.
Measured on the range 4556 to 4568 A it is 48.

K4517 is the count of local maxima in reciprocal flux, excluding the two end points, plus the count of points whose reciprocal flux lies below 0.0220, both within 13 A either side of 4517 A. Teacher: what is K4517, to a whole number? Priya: 12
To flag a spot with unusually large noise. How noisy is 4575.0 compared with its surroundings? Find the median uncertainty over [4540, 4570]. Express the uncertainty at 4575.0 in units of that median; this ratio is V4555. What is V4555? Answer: 0.94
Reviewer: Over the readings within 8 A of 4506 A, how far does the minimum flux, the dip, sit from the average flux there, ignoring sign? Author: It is 3.6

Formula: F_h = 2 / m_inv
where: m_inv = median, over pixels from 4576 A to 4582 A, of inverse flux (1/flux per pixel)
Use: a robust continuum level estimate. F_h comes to 93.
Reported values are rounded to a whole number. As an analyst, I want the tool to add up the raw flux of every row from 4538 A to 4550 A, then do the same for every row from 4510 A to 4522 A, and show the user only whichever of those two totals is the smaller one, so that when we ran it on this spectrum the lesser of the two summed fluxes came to 271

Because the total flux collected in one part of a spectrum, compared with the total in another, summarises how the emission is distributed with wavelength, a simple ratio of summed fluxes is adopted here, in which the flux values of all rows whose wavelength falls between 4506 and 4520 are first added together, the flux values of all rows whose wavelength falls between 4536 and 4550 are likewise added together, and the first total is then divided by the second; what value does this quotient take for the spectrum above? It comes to 1.06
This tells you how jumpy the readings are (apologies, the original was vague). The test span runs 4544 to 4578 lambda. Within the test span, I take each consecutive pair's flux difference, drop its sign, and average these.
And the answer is 2.6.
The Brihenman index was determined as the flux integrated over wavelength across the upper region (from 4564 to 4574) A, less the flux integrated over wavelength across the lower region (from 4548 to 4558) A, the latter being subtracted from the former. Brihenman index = 26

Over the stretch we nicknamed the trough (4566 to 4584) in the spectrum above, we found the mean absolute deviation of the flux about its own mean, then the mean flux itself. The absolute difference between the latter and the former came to 45.2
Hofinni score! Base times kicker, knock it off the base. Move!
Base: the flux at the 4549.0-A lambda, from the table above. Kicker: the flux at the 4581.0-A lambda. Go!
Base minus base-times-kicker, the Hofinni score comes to -1662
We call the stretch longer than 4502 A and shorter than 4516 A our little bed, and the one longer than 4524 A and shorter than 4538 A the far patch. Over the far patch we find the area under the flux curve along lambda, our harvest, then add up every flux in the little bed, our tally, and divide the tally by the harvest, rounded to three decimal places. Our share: 0.585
